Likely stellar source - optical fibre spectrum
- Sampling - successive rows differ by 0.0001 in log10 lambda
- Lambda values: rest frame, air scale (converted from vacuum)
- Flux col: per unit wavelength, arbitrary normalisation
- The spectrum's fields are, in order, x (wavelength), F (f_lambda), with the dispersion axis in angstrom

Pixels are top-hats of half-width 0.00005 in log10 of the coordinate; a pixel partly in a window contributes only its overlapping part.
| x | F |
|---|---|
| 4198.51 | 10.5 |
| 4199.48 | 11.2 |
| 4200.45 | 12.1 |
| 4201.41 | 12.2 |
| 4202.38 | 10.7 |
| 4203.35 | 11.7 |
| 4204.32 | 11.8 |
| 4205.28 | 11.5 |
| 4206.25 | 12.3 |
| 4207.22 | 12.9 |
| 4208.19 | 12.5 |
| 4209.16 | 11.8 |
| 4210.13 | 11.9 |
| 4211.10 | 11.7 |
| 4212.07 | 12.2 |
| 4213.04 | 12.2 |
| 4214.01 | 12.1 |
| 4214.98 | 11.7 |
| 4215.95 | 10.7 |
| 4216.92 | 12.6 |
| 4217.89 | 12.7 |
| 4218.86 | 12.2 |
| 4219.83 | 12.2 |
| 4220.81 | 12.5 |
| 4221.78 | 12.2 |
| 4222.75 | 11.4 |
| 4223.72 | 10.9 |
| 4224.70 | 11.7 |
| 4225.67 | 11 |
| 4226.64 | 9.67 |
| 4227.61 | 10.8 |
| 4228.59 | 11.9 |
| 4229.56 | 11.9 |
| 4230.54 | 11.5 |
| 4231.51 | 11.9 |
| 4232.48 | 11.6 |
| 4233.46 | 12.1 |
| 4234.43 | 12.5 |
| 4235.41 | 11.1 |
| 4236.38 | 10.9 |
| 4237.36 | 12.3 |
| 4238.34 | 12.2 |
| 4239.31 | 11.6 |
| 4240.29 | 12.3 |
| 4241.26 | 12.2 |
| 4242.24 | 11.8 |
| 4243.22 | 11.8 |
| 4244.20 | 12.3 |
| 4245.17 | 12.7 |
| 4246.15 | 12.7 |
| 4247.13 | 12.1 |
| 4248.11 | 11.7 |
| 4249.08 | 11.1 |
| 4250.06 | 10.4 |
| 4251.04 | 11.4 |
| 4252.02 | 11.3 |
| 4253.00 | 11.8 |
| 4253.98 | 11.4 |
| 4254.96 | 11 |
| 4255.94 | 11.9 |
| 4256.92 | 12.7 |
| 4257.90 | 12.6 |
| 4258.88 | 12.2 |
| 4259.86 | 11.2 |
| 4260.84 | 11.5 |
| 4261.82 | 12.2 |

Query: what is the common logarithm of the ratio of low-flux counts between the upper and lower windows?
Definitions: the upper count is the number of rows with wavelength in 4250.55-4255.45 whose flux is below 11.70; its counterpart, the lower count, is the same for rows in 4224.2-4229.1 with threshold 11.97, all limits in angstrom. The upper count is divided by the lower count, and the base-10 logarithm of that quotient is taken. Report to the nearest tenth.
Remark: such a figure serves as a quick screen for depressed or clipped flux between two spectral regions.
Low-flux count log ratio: -0.1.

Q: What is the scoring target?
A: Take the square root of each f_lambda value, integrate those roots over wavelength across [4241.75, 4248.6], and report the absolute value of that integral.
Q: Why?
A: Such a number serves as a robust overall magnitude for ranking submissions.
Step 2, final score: 23.9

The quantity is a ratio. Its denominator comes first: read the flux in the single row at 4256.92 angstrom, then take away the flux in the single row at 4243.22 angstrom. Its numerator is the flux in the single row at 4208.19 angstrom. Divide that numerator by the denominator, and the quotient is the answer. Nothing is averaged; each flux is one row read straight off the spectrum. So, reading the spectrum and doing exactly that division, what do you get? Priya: 14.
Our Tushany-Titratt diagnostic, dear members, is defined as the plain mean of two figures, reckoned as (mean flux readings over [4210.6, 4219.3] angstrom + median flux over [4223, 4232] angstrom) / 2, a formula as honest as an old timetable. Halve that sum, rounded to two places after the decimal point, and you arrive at 11.76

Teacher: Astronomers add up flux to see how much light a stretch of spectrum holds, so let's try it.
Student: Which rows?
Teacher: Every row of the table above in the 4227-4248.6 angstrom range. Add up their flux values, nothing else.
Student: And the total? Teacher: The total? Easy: 262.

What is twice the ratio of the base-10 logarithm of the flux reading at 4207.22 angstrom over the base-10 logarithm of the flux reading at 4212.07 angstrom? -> 2.04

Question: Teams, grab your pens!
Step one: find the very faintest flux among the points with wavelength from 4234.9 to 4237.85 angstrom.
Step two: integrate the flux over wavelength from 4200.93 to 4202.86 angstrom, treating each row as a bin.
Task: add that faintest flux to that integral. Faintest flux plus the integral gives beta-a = 33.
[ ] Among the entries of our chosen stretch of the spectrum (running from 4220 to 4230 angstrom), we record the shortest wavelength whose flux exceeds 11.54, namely 4220.81 angstrom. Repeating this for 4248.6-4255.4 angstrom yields 4253.00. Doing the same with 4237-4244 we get 4237.36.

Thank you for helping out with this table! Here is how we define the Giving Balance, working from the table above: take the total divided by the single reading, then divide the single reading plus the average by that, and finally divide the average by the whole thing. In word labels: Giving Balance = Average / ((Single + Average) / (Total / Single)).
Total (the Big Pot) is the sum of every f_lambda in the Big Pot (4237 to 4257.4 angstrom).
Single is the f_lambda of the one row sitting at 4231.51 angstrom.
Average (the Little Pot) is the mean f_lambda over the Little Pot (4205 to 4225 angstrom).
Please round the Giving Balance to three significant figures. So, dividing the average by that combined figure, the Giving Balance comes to 10.5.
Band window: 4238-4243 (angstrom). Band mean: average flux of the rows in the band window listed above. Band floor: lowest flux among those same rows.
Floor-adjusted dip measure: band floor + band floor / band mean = 12.6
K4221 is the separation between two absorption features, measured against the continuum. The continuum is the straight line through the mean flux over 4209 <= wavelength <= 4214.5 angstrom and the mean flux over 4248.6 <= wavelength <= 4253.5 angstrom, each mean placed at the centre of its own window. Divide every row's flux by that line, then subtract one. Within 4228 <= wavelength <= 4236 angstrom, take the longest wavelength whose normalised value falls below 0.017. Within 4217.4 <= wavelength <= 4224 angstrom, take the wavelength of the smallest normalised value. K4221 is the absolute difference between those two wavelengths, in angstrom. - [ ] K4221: 11.7 angstrom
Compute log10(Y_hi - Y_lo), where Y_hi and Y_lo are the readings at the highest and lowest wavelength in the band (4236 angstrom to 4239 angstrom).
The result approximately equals 0.11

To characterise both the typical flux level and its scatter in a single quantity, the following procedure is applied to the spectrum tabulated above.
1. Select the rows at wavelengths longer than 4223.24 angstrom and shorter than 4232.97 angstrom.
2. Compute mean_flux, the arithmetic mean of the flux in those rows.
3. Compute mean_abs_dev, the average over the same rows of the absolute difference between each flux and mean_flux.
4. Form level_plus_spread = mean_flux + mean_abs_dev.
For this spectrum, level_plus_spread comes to 11.8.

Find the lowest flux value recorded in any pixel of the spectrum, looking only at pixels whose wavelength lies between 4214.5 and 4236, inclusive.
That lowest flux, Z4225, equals 9.67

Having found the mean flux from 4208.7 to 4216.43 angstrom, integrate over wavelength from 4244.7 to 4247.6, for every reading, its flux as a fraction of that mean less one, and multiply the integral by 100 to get 18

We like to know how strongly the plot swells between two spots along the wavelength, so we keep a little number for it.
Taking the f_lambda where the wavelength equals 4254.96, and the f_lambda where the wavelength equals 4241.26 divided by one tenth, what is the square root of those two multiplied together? 36.6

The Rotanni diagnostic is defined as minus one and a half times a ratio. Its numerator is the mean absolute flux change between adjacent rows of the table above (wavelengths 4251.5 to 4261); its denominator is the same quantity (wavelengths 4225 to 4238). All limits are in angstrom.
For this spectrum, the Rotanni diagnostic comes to -1.12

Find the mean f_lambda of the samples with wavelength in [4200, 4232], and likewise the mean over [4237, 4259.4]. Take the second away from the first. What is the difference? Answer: -0.10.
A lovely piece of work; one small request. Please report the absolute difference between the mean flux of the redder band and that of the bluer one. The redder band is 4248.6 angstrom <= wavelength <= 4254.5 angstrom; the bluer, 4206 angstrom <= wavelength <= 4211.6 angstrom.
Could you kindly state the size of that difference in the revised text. 0.9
